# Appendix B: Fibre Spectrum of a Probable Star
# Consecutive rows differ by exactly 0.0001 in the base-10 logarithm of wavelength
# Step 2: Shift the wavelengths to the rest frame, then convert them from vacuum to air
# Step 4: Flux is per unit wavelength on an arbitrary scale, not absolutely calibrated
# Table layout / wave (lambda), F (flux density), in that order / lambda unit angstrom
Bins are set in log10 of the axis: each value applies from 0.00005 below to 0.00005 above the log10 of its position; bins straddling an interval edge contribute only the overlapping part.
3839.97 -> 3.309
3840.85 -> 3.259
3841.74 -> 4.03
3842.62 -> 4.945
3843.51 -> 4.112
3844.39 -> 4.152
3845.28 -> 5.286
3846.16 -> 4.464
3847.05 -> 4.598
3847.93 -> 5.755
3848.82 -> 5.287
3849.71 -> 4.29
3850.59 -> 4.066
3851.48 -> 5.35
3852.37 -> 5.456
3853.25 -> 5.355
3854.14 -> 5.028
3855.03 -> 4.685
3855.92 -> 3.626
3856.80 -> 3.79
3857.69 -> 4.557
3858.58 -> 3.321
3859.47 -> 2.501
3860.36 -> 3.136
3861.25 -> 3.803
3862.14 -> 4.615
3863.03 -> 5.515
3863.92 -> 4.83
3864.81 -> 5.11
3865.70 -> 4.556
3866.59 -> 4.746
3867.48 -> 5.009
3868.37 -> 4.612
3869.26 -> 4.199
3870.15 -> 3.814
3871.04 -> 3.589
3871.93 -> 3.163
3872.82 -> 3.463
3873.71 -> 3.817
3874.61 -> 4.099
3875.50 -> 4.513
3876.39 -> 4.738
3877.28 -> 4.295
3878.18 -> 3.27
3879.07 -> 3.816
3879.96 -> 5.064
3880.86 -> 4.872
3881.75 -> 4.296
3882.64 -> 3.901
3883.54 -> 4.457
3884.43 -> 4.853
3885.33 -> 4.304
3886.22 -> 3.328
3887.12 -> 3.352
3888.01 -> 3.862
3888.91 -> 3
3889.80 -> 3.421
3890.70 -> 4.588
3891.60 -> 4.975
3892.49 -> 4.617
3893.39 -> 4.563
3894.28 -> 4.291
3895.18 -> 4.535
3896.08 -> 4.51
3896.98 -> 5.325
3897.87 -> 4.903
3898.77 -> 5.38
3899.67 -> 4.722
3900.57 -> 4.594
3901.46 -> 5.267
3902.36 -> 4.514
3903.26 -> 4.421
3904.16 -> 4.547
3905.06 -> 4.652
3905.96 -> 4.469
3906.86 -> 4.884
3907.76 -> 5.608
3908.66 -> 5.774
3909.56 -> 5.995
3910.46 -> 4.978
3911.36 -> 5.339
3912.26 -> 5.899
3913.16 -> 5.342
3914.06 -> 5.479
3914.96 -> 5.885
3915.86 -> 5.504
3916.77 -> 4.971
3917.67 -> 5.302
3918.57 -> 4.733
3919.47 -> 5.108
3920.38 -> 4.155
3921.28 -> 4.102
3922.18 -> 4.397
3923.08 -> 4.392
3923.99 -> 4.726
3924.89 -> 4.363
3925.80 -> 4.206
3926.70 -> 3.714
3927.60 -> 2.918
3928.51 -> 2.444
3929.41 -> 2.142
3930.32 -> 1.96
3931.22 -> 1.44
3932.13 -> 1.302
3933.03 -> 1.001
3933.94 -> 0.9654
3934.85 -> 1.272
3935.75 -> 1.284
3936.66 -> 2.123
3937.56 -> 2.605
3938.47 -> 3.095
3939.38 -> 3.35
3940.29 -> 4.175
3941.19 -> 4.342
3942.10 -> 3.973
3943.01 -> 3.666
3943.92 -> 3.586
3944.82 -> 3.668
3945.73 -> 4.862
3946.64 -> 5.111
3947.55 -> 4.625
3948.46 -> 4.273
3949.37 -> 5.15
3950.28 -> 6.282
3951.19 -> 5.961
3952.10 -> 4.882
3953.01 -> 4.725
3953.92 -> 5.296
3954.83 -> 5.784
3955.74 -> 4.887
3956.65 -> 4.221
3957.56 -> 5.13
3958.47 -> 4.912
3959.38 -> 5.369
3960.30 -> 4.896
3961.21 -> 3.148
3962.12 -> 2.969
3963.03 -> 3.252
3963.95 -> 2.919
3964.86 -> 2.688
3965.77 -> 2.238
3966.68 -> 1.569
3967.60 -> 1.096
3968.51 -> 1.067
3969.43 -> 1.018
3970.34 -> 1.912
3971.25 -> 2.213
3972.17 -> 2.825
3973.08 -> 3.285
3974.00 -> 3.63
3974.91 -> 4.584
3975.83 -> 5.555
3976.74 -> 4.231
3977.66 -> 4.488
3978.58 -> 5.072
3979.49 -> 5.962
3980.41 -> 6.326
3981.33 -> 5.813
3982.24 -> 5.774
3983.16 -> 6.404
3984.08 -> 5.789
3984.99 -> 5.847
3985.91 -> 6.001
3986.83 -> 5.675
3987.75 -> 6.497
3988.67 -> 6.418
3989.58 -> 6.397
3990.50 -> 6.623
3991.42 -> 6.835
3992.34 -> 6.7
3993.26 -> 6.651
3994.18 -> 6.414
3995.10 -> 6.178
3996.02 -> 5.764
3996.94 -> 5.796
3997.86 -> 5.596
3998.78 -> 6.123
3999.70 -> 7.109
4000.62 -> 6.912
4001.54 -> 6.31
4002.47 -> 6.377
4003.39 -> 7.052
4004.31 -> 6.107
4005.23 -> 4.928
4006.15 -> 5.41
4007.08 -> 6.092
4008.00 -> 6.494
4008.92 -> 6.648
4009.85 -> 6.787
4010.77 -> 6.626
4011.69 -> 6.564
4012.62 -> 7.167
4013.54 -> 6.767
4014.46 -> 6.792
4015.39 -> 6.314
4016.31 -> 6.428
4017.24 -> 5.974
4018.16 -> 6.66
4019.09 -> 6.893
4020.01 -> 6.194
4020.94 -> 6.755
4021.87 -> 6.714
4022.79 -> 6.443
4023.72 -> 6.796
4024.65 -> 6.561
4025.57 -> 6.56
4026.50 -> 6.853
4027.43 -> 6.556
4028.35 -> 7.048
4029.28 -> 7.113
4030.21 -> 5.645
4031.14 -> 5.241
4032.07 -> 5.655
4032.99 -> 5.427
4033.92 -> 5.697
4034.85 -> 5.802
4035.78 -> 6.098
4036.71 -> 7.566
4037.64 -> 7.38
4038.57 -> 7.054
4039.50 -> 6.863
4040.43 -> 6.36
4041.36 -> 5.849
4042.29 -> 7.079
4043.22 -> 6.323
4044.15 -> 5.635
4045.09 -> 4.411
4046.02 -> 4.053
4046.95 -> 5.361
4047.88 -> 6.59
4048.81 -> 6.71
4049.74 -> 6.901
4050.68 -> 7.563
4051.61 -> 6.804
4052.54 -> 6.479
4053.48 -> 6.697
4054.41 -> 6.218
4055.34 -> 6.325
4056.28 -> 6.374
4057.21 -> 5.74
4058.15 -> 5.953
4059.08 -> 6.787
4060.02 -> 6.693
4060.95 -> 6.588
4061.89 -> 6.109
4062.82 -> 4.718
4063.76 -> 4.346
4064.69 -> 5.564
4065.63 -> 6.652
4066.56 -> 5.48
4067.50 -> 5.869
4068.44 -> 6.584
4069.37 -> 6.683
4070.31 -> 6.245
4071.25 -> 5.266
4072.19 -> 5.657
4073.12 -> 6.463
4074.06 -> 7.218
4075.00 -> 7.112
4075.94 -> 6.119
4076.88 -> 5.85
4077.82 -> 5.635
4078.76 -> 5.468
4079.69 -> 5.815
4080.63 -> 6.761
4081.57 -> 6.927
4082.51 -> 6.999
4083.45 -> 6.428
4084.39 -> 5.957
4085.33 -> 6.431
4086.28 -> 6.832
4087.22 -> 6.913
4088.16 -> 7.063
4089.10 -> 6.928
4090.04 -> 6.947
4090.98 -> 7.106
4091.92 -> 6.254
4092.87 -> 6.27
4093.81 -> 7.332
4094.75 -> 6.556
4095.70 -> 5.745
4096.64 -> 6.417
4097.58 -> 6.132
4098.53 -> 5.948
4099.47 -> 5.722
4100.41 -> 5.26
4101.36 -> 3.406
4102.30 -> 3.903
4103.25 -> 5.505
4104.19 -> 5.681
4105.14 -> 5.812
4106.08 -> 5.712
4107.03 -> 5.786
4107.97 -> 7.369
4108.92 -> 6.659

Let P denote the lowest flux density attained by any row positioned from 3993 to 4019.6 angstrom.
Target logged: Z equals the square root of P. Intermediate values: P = 4.928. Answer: 2.22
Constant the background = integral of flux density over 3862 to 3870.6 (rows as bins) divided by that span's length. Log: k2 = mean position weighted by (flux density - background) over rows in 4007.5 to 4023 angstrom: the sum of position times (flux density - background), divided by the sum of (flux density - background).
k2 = 4015.3 angstrom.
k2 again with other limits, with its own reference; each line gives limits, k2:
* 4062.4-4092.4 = 4079.7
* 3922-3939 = 3932.6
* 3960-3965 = 3963.2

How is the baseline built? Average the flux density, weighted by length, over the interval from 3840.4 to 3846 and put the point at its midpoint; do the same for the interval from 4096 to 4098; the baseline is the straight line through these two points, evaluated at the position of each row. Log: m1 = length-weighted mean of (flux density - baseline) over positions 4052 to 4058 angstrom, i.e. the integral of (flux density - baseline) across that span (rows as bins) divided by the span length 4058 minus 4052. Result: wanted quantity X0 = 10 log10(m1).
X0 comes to -4.4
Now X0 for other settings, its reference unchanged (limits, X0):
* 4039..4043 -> -1.5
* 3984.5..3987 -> -3.4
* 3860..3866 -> -11.6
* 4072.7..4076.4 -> -1.9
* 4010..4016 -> 0.4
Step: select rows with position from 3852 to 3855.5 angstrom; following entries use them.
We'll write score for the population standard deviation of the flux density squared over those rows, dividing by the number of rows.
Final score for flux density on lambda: 3.1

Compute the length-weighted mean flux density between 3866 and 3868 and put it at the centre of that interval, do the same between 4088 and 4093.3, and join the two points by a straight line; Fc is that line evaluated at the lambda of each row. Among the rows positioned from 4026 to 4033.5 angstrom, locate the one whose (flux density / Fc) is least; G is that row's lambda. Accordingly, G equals 4031.14 angstrom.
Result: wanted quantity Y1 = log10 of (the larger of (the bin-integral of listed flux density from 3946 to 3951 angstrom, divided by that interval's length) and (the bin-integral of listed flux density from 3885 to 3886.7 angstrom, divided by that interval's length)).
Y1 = 0.709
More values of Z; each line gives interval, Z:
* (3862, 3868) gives 2.13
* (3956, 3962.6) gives 1.72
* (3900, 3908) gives 2.10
